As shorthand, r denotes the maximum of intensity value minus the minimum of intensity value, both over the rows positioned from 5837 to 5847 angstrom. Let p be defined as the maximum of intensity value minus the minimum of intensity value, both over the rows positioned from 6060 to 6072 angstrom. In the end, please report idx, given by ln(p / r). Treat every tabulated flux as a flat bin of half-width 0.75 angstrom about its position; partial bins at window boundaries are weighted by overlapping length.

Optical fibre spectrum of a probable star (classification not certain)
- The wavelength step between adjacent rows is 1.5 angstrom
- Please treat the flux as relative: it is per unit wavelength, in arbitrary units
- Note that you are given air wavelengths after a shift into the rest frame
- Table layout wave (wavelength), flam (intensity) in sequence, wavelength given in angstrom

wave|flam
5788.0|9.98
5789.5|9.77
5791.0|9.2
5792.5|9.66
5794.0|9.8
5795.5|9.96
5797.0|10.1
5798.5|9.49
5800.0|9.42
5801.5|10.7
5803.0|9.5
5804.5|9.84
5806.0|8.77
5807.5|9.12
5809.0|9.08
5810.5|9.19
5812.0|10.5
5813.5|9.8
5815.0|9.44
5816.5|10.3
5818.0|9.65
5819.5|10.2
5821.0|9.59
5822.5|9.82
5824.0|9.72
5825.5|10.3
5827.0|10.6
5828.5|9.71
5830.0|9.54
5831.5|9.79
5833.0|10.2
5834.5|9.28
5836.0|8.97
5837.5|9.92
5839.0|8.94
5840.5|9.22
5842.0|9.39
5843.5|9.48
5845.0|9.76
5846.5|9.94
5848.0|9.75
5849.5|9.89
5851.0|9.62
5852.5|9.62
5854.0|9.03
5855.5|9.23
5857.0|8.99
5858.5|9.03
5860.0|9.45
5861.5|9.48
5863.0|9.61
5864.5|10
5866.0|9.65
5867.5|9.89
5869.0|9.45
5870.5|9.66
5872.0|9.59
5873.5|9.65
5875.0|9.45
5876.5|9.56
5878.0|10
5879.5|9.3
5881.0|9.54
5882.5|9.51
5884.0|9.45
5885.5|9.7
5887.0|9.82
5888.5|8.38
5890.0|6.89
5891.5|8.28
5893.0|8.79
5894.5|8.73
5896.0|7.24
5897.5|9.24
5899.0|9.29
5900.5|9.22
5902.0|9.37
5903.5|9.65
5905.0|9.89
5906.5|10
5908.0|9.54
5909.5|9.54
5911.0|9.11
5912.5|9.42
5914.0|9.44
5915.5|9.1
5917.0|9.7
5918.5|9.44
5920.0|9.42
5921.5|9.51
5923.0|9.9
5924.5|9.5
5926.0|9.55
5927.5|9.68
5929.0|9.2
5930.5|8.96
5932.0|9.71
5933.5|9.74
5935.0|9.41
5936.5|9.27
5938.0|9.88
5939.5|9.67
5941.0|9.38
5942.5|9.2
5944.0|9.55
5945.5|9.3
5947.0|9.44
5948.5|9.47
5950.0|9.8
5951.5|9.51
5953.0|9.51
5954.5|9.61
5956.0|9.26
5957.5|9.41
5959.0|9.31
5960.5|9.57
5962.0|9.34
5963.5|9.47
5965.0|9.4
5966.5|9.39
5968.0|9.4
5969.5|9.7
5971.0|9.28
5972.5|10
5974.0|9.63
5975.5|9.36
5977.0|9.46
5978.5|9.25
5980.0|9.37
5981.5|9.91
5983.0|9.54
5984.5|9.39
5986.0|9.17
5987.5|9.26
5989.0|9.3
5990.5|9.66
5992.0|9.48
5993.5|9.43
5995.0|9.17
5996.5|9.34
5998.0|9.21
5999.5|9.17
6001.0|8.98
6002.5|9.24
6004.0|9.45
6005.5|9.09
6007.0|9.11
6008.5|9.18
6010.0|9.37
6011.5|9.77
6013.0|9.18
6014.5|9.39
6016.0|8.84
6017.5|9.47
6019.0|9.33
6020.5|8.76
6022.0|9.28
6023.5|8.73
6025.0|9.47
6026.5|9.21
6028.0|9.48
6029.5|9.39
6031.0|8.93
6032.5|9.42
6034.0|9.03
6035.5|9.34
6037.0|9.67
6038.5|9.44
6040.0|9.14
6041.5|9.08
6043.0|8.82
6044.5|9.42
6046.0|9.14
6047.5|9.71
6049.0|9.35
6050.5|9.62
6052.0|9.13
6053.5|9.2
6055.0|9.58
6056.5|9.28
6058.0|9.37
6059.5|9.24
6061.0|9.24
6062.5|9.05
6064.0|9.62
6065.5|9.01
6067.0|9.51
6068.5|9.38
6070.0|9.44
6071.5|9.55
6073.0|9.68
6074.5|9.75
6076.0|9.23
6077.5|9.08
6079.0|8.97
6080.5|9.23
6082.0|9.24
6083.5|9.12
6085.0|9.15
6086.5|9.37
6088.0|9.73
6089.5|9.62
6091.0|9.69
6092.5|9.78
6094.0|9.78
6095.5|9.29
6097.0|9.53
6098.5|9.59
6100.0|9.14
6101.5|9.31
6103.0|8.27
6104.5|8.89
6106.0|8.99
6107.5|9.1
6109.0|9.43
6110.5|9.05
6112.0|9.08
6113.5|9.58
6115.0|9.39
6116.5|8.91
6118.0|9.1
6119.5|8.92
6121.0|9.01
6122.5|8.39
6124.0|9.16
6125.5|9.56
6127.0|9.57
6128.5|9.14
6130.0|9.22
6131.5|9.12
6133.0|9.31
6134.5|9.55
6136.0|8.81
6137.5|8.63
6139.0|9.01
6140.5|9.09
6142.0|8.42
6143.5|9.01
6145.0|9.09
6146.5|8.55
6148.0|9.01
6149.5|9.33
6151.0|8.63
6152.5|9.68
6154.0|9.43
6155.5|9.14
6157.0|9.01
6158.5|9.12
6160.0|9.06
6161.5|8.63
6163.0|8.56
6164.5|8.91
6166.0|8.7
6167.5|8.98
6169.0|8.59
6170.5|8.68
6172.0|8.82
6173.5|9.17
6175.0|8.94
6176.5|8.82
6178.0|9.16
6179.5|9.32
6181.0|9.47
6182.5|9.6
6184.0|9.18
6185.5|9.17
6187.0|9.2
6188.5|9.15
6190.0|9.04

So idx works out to -0.5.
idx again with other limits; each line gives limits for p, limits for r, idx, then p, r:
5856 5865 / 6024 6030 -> 1.3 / 1.01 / 0.27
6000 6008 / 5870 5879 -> -0.2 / 0.47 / 0.55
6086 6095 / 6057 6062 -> 1.1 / 0.41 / 0.13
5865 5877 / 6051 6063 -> -0.2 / 0.44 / 0.53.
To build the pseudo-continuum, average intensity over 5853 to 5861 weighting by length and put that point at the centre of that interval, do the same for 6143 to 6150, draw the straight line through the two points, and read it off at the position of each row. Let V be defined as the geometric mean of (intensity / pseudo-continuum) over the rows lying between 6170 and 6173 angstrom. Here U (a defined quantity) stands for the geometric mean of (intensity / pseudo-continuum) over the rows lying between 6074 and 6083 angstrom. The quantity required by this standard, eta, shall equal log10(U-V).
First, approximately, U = 1.02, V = 0.98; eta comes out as -1.31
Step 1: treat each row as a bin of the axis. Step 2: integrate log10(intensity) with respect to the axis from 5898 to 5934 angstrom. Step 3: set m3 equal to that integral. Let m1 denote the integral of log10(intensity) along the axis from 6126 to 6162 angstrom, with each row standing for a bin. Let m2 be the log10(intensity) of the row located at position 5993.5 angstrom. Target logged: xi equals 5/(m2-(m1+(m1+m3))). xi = -0.0485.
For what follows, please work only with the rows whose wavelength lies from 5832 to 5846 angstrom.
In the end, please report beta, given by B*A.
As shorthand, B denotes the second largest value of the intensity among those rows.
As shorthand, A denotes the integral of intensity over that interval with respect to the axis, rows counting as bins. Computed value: 1316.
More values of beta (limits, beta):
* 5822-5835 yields 1325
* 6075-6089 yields 1214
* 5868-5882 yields 1296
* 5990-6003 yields 1145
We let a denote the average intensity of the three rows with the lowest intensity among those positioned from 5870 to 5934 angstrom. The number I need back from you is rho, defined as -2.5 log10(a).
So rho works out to -2.18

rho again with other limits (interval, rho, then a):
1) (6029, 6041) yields -2.39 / 9.0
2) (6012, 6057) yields -2.36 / 8.8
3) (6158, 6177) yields -2.34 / 8.6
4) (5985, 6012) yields -2.39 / 9.1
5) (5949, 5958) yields -2.43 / 9.4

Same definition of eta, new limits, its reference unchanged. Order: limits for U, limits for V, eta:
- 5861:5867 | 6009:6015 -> -1.76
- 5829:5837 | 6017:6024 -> -1.46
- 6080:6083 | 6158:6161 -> -1.98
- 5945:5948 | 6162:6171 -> -1.26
